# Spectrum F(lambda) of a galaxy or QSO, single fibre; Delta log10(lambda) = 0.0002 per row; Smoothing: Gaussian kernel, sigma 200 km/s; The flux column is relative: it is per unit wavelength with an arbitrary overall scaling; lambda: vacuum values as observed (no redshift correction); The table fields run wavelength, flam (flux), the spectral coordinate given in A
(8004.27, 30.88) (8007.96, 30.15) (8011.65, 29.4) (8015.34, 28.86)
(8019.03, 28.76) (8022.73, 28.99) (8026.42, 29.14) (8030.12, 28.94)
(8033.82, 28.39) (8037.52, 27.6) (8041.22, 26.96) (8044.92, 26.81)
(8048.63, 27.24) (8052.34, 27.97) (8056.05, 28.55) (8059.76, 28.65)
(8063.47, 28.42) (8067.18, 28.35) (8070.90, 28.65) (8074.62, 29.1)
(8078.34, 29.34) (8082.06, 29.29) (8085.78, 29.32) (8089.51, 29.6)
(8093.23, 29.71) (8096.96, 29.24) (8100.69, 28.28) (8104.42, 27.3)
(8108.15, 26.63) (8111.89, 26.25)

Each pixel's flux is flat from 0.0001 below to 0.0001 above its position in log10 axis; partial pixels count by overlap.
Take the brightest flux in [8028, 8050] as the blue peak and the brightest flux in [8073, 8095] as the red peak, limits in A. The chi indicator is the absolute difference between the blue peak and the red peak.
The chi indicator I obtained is 0.77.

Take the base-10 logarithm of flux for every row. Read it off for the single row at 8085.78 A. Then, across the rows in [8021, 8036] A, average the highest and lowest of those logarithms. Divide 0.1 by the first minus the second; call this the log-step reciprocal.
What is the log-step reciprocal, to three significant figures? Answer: 12.0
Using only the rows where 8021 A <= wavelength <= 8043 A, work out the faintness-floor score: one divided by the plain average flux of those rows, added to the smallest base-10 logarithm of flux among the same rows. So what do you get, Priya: 1.47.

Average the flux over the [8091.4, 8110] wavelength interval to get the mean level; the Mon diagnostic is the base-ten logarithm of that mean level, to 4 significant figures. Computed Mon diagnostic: 1.451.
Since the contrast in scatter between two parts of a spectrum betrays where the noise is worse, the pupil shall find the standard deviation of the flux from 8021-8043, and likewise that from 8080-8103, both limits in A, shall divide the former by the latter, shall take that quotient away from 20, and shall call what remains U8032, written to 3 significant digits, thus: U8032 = 18.3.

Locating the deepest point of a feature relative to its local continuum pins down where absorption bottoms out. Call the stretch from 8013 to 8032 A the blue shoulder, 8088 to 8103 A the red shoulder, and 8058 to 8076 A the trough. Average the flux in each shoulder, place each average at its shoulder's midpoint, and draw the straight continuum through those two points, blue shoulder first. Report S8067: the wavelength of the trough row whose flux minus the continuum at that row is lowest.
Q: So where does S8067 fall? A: 8067.18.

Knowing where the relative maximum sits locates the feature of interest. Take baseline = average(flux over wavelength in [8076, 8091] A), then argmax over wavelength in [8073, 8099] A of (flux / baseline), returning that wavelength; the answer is 8093.23 A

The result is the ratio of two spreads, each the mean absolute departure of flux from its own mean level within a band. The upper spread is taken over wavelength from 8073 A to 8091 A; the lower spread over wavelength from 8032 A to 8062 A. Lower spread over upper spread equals 5.5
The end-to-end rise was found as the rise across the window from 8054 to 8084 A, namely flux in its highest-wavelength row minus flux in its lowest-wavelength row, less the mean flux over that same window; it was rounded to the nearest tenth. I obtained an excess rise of -28.1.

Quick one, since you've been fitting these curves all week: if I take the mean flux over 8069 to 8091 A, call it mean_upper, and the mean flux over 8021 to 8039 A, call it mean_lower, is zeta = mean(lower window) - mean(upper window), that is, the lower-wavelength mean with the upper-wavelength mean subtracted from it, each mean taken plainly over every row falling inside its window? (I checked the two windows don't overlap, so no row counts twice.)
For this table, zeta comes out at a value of -0.6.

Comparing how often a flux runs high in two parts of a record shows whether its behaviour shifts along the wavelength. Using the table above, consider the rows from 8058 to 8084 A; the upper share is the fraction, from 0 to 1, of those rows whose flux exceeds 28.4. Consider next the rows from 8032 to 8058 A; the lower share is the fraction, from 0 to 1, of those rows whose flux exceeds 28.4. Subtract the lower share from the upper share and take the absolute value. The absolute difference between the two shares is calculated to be 0.7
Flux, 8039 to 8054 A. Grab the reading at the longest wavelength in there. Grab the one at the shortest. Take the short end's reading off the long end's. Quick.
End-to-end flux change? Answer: 1.0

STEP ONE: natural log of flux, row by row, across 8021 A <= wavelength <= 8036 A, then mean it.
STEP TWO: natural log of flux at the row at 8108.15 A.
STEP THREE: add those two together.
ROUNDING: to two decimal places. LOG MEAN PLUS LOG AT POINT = 6.64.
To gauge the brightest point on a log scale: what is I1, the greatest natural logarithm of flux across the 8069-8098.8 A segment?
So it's 3.39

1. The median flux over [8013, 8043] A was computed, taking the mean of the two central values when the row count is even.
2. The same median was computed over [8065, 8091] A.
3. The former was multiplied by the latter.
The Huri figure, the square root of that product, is 29.0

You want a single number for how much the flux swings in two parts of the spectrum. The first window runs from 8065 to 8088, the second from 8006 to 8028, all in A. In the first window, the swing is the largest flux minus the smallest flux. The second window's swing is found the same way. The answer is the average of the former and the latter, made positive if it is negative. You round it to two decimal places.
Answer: 1.19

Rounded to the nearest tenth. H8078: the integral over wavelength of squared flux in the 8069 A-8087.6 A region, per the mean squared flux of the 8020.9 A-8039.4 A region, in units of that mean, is 19.3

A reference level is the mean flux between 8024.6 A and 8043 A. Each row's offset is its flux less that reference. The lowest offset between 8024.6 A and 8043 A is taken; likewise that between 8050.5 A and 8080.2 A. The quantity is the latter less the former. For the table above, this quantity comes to 1.0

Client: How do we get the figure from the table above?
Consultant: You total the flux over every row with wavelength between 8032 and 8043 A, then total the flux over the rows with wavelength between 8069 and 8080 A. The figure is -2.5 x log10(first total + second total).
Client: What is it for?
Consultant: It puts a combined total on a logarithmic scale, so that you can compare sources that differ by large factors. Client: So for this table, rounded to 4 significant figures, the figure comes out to -5.576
